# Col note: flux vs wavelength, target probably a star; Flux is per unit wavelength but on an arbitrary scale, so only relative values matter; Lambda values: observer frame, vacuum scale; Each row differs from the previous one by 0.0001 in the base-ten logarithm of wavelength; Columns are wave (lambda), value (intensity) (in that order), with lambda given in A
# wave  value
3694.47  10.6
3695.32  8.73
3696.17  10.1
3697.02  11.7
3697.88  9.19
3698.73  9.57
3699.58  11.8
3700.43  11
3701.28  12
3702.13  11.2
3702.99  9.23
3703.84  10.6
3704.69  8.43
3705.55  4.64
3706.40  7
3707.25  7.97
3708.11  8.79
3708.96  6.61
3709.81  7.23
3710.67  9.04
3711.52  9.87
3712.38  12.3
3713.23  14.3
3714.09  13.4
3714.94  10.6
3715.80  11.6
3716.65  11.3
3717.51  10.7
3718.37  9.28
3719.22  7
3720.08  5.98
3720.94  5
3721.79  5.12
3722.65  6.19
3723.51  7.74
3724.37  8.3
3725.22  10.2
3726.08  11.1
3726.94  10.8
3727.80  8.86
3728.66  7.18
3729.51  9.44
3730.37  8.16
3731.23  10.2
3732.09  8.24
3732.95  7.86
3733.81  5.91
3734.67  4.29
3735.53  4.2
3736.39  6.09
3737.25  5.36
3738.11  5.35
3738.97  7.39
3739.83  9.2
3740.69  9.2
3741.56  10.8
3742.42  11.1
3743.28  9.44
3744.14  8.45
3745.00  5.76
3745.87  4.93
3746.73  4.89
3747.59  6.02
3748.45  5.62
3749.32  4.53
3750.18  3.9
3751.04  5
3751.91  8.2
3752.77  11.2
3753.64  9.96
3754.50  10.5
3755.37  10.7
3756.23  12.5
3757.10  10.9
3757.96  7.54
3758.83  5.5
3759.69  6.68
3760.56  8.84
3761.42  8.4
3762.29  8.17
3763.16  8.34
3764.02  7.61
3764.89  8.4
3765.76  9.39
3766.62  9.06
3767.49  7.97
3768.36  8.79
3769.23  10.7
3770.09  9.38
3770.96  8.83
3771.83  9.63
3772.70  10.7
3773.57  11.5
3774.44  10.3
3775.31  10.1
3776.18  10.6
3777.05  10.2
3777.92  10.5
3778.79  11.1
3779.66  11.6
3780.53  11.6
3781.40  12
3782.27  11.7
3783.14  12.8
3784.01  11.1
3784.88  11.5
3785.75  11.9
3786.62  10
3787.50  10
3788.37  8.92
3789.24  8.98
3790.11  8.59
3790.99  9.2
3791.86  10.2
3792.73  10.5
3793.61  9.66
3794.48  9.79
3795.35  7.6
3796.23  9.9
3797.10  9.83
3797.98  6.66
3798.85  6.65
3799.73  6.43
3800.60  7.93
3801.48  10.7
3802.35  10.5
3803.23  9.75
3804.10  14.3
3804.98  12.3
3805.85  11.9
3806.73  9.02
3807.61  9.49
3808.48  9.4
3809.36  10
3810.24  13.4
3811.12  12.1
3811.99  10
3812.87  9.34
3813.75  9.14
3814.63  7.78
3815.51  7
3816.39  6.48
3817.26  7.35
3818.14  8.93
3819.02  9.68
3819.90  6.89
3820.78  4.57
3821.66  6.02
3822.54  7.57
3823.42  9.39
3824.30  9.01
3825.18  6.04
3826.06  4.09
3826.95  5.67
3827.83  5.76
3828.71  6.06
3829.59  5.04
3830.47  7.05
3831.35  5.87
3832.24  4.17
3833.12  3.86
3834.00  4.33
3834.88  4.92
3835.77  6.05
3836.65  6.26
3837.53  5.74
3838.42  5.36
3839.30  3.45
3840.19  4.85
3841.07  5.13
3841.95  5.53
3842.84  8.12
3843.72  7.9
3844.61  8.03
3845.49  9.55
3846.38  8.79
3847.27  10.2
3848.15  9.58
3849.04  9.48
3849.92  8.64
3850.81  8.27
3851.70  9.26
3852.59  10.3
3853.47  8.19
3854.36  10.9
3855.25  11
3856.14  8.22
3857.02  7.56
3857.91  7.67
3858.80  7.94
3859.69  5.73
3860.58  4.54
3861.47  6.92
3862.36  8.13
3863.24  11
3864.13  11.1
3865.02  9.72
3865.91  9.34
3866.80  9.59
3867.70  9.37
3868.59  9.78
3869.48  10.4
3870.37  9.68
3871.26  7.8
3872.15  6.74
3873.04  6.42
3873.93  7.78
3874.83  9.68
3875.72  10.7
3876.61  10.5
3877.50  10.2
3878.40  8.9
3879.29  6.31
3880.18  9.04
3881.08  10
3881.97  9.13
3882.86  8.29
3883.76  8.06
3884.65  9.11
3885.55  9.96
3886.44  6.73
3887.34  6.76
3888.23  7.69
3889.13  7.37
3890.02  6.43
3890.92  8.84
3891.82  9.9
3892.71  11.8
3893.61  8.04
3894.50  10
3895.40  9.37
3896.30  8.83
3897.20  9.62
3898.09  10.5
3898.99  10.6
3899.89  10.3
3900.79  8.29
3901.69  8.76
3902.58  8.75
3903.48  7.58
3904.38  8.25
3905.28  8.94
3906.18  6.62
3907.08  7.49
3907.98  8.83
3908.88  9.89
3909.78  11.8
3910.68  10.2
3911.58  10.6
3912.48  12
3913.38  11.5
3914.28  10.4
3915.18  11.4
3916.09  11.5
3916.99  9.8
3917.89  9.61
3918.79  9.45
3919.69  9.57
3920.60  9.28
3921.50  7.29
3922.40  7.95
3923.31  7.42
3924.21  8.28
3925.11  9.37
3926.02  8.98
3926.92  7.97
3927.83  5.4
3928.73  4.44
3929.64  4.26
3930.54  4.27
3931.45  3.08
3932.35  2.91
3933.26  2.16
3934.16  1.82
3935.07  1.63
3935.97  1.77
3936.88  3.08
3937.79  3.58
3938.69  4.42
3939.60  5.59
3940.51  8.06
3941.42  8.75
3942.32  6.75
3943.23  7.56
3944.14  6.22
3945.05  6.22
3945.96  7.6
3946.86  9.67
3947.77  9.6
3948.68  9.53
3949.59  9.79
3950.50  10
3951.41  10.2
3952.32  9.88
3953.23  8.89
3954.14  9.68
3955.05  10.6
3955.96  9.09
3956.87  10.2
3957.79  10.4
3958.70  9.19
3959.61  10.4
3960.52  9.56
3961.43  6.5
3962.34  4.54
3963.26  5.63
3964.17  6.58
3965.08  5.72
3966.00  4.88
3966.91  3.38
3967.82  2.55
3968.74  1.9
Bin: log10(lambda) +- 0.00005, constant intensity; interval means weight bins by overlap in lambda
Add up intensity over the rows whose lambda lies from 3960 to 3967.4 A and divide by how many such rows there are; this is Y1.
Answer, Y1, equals 5.8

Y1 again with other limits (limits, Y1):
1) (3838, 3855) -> 8.0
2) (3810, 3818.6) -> 9.2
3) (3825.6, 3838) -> 5.3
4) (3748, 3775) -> 8.7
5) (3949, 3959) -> 9.8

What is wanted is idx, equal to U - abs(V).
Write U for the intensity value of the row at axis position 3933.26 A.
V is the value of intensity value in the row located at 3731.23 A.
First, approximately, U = 2.16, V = 10.2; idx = -8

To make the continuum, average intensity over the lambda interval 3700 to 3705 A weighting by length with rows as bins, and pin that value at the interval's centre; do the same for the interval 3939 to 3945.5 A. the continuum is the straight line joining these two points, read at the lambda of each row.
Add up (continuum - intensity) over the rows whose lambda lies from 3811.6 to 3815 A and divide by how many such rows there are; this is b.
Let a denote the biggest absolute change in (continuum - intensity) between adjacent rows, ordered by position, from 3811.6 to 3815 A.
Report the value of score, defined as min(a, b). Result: -0.2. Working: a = 1.3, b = -0.2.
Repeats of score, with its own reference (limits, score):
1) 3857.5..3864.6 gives 0.3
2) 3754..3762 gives 0.6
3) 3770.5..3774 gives -0.7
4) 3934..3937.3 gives 1.3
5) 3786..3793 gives -0.4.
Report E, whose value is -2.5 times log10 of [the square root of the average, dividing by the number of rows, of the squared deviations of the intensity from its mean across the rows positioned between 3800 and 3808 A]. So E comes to -0.65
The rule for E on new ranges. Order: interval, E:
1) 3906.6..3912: -0.33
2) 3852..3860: -0.55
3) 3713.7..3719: -0.24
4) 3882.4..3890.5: -0.11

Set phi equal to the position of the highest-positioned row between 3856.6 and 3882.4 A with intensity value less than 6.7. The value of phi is 3879.29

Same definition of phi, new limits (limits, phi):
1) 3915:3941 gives 3939.60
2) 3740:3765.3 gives 3759.69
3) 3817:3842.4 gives 3841.95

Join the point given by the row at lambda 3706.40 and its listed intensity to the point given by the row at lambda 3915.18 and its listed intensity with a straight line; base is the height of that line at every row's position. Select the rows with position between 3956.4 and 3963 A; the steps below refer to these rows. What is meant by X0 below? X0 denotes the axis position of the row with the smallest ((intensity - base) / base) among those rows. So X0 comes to 3962.34 A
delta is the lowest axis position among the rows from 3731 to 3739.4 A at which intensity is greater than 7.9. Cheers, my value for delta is 3731.23 A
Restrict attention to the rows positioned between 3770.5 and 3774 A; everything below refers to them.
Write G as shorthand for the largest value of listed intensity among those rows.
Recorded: 11.5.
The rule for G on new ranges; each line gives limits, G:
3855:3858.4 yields 11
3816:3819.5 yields 9.68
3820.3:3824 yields 9.39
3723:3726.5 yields 11.1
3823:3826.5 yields 9.39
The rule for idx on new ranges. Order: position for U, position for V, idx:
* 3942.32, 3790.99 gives -2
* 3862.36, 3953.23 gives -1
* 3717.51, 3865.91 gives 1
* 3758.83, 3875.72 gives -5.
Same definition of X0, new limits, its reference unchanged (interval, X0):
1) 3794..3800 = 3799.73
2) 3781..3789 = 3788.37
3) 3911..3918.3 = 3917.89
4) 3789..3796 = 3795.35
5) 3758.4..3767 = 3758.83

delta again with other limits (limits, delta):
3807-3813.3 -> 3807.61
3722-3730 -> 3724.37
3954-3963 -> 3954.14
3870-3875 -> 3870.37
